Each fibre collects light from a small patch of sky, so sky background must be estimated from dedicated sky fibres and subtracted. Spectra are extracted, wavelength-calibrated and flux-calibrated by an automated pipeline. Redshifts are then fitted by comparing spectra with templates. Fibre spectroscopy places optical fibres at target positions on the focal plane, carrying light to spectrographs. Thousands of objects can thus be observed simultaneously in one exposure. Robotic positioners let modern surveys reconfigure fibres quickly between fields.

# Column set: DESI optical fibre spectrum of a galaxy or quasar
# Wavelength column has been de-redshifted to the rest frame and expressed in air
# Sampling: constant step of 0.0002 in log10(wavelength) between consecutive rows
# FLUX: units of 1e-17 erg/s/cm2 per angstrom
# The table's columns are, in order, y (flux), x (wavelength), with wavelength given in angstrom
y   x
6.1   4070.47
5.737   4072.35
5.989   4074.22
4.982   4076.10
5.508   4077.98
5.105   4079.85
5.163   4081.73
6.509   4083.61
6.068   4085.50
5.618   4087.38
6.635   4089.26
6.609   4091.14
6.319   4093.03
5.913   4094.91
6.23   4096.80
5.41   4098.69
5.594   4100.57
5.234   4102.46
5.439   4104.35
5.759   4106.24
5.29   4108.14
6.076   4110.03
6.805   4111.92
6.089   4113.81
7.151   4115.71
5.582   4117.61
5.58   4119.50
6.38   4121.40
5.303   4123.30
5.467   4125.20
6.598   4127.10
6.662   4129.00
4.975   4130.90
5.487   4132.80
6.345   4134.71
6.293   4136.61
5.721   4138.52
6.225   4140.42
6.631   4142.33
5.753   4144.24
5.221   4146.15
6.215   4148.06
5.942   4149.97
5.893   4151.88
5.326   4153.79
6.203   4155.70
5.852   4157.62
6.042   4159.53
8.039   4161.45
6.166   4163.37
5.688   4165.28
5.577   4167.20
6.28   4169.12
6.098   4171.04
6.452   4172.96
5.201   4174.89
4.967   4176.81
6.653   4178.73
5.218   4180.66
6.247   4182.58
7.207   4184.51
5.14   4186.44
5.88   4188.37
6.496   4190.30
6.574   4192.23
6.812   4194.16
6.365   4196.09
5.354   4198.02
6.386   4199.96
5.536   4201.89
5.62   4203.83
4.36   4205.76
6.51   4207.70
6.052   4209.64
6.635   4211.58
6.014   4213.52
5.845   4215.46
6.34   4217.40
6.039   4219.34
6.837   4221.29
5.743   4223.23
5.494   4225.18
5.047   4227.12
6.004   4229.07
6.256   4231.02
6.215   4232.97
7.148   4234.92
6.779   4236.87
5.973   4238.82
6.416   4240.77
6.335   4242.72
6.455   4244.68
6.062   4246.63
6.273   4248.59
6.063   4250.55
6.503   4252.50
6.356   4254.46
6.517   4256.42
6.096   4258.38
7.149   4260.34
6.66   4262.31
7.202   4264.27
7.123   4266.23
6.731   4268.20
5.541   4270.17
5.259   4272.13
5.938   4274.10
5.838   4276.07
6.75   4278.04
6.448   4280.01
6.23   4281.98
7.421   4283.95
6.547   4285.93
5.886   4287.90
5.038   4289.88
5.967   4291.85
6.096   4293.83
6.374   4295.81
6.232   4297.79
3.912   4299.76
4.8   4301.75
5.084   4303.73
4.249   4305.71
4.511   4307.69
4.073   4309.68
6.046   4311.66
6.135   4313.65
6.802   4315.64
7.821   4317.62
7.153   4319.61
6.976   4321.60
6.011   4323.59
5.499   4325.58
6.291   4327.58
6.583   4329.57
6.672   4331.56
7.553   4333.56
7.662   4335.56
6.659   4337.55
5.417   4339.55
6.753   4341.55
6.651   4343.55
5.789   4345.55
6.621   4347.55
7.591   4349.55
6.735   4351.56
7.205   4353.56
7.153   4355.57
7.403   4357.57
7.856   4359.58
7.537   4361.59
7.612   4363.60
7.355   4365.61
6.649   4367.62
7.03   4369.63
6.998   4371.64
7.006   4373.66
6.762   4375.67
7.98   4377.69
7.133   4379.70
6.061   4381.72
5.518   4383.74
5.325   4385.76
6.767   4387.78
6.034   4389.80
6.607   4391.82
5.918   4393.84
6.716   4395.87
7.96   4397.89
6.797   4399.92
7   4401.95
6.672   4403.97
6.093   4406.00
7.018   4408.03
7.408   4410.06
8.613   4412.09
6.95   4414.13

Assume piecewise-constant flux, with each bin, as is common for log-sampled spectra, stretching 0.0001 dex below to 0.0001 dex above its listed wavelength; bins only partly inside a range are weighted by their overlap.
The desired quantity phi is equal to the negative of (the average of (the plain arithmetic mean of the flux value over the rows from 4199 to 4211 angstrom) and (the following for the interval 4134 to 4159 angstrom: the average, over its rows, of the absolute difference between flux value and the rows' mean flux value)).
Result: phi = -3.0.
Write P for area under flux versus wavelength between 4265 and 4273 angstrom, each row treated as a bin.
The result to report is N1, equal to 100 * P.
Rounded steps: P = 50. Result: 4968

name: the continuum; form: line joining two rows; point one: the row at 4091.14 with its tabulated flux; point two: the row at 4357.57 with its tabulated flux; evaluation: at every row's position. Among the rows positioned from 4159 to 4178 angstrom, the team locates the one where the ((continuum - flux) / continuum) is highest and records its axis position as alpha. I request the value 4176.81 angstrom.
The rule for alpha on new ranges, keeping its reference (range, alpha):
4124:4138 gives 4130.90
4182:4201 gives 4186.44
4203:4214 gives 4205.76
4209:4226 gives 4225.18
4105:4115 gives 4108.14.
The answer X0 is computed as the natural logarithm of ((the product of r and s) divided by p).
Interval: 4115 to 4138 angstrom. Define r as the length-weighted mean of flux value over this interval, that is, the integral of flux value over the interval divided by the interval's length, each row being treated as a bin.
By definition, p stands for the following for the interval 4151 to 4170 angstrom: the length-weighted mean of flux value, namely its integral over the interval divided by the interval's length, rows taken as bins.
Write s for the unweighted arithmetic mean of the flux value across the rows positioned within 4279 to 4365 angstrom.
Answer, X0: 1.83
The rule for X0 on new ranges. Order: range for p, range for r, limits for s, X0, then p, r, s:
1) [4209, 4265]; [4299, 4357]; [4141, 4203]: 1.79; 6.29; 6.2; 6.04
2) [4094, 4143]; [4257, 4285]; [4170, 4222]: 1.88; 5.93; 6.5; 6.03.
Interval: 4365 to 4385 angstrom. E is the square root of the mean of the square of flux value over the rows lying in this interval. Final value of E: 6.9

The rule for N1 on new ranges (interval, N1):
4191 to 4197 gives 3951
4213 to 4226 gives 7867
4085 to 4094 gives 5637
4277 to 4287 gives 6669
